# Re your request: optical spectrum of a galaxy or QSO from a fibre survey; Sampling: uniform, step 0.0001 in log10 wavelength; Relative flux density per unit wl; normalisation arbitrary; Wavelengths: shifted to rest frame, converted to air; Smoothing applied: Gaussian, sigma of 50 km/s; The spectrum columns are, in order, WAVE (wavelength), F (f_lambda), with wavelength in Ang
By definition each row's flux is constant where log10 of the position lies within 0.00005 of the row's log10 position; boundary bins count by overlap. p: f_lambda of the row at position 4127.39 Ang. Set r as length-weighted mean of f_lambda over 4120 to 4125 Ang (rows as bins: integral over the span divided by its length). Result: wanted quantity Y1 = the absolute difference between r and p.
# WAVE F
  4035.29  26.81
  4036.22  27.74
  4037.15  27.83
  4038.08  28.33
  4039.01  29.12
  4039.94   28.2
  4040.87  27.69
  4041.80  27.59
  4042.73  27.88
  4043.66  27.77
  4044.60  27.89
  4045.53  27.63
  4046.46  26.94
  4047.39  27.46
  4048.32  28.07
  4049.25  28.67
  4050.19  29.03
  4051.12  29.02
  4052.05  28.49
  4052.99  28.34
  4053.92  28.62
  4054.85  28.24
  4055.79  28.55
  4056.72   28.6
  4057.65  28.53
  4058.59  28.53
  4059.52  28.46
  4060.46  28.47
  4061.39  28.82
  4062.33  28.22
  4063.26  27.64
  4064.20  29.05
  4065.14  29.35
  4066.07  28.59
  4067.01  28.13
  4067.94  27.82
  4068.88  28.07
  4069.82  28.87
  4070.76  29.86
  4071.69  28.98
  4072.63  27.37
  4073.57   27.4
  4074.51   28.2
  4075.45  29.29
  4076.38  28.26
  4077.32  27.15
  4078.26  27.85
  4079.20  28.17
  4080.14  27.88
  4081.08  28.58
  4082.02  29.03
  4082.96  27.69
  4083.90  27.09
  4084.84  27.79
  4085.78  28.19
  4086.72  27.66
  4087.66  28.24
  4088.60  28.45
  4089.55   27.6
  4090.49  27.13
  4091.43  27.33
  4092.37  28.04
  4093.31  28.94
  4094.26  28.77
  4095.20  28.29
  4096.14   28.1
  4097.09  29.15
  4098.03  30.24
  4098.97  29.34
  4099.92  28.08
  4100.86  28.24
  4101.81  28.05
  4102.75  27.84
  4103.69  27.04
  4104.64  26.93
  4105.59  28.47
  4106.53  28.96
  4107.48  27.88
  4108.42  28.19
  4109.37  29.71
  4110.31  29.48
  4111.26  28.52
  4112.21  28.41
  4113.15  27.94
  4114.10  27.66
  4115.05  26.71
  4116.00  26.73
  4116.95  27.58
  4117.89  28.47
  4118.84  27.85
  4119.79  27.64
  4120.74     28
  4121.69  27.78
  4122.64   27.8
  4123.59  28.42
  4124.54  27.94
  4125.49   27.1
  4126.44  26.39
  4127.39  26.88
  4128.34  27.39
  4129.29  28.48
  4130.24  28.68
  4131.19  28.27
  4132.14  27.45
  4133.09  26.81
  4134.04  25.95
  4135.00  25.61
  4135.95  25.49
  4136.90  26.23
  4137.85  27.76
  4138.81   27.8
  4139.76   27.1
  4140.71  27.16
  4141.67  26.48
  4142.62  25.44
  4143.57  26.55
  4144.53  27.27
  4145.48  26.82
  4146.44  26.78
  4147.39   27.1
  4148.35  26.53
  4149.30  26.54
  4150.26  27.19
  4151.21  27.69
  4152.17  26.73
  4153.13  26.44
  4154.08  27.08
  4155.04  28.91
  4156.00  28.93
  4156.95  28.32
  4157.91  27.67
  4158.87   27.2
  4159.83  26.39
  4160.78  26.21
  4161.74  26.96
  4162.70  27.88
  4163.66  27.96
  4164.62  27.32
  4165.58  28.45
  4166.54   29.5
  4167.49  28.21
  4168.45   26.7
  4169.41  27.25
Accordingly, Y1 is 1.1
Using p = 26.88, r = 27.9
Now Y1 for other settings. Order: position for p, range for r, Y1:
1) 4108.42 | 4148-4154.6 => 1.3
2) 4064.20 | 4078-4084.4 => 1.0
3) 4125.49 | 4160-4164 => 0.1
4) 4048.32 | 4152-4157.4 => 0.3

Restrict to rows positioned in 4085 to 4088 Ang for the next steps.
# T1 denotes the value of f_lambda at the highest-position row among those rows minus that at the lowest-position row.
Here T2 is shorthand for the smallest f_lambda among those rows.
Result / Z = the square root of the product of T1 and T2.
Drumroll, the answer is 1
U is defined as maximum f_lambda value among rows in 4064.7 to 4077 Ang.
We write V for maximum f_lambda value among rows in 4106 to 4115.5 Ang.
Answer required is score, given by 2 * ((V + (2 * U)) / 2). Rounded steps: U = 29.86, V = 29.71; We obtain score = 89.4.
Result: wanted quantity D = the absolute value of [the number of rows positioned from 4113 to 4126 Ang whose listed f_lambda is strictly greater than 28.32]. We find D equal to 2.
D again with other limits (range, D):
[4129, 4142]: 2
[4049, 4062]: 13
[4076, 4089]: 3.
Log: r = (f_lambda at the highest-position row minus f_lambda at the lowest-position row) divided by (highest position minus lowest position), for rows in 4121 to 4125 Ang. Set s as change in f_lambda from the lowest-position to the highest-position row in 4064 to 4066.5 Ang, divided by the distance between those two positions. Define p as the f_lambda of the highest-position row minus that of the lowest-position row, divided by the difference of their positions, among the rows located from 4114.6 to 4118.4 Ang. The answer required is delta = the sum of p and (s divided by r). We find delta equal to -3.8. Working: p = 0.62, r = 0.1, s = -0.25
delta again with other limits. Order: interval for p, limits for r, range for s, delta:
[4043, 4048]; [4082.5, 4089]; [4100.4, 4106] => 0.3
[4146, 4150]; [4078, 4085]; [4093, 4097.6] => -6.2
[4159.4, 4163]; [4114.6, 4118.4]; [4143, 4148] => 0.8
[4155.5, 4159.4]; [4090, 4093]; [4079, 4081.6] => -0.2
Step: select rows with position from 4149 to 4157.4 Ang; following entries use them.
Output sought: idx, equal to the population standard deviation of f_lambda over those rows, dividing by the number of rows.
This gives 0.92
